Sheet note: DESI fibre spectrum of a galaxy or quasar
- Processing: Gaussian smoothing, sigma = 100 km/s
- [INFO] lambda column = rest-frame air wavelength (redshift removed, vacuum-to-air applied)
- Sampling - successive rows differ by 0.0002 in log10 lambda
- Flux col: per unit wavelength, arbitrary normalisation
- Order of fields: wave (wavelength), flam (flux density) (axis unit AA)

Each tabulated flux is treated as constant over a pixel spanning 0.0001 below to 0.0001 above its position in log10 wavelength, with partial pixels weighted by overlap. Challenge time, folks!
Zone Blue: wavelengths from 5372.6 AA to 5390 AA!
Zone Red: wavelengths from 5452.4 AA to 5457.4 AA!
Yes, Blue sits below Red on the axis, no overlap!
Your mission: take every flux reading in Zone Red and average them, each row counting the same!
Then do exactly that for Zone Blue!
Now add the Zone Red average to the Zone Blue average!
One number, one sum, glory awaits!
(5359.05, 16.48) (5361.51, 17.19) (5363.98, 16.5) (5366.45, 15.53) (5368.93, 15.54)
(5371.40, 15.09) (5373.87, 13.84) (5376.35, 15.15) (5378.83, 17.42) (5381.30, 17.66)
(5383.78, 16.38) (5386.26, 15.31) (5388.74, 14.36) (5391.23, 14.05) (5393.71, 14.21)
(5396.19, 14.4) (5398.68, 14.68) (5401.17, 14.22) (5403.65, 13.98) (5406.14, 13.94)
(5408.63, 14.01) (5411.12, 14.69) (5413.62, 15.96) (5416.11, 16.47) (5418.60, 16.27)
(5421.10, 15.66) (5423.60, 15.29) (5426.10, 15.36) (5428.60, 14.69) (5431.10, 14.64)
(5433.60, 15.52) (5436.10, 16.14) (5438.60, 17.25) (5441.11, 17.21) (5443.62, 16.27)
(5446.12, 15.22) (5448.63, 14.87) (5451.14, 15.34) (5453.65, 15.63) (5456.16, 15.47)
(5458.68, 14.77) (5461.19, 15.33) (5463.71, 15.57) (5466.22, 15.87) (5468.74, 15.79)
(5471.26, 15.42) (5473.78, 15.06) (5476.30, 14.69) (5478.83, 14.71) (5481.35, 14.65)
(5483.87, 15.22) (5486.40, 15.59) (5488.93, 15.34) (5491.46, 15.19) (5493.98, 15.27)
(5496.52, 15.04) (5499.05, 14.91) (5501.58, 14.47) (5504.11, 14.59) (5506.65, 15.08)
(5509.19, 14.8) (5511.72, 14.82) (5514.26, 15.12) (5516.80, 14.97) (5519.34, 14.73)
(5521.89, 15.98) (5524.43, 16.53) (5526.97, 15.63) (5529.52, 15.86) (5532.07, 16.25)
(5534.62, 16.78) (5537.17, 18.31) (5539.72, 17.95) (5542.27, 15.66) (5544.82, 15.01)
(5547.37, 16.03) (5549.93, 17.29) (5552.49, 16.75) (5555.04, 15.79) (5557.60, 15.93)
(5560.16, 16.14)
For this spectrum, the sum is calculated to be 31.3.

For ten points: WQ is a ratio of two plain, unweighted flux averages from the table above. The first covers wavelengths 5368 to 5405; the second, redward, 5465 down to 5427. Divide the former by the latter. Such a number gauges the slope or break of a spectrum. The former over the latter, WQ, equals 0.97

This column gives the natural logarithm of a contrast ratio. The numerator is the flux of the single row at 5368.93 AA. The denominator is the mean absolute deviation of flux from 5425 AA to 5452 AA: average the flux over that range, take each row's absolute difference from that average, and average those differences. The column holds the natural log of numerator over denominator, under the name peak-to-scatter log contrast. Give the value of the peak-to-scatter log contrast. 3.03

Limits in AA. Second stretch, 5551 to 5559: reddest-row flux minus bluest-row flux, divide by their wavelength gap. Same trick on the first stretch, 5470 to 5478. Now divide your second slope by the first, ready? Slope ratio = 1.1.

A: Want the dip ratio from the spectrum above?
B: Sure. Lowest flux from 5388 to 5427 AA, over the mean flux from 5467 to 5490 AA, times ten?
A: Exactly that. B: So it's 9.19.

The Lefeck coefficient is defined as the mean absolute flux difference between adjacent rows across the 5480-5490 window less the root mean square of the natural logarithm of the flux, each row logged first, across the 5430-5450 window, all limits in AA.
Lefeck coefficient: -2.37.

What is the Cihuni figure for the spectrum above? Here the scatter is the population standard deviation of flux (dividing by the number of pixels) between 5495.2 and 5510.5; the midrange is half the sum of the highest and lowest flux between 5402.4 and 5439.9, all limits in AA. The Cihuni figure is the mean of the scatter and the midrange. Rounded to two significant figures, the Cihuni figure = 7.9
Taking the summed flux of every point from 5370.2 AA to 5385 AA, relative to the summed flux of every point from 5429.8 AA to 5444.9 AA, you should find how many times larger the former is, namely 0.985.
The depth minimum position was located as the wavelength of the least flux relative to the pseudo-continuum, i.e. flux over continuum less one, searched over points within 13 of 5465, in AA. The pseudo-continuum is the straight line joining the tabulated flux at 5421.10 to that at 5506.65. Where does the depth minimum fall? 5458.68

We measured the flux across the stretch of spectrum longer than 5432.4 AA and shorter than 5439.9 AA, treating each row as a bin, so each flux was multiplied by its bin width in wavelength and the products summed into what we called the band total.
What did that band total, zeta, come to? 122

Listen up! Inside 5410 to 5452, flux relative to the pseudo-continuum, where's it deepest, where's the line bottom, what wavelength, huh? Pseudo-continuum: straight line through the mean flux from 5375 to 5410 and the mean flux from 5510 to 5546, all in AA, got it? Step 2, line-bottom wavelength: 5431.10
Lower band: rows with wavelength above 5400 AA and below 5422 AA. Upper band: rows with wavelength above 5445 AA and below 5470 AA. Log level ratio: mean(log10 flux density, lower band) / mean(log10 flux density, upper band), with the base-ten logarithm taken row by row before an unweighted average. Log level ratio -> 0.99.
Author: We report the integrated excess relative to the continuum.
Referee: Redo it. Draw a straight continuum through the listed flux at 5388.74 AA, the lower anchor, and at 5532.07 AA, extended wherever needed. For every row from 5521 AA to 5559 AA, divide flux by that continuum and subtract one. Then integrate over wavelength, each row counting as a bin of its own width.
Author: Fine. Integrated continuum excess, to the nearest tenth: 0.1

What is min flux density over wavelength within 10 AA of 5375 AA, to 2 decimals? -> 13.84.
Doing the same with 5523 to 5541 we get 15.63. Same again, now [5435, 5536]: 14.47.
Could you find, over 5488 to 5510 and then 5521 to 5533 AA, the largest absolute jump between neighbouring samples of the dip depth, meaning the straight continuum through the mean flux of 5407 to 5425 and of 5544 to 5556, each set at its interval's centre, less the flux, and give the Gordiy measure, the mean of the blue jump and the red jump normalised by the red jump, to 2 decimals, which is 0.76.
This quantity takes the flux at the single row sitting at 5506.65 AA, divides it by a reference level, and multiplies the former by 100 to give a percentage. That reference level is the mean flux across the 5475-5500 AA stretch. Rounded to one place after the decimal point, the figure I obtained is 100.1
